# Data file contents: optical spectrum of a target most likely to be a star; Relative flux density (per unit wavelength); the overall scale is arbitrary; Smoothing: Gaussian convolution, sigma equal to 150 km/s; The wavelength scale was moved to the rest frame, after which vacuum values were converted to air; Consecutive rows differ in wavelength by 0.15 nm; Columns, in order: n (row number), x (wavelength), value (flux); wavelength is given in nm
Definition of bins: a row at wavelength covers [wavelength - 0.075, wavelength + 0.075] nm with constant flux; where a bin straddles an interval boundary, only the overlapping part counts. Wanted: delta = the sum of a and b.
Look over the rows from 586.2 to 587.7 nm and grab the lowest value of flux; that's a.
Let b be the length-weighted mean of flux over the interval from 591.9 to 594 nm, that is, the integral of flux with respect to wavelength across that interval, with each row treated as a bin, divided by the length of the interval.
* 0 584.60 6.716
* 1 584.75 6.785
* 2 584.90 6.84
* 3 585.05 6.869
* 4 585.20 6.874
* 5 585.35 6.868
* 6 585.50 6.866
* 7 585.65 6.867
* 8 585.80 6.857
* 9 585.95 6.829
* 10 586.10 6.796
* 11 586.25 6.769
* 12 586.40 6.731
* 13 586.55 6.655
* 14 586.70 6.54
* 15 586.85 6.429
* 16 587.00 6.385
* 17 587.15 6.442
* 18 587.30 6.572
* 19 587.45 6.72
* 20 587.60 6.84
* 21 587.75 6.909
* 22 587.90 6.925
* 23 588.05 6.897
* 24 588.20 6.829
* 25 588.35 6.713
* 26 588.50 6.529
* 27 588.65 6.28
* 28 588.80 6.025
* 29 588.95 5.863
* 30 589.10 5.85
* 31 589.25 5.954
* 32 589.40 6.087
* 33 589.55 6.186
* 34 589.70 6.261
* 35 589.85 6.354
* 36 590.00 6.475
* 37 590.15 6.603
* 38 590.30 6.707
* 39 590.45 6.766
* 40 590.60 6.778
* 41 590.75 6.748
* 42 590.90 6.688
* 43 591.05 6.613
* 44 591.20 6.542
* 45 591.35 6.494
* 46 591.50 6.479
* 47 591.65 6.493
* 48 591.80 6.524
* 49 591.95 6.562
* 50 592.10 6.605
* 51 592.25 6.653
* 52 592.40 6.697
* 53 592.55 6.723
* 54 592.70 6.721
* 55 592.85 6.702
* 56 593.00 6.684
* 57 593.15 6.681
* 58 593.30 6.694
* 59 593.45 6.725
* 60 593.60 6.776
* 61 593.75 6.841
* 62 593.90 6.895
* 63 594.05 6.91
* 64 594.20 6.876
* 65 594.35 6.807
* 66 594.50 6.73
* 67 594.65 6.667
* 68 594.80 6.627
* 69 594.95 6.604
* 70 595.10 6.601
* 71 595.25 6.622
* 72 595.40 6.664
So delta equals 13.1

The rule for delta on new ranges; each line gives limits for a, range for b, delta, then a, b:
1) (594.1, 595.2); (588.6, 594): 13.1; 6.601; 6.52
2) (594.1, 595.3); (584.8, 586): 13.5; 6.601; 6.86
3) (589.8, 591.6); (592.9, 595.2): 13.1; 6.354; 6.74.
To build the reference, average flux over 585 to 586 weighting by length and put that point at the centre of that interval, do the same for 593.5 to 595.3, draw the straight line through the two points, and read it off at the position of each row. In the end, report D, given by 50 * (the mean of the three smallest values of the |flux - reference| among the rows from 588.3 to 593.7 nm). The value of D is 1.2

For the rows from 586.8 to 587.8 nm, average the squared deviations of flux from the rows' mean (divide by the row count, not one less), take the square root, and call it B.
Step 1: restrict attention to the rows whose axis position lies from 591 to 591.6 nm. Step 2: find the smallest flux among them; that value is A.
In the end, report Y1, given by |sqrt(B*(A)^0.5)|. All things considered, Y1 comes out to 0.705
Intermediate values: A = 6.479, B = 0.195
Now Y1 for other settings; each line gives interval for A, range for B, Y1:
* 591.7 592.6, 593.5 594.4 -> 0.349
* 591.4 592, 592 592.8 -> 0.339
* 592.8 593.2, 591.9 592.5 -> 0.362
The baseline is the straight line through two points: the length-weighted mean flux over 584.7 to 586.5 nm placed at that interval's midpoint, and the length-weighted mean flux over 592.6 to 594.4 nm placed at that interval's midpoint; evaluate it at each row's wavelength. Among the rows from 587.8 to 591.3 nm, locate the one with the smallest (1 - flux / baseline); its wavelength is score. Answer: 587.90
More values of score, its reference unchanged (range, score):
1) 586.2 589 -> 587.90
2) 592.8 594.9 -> 594.05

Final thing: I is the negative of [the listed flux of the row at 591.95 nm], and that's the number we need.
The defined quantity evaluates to -6.6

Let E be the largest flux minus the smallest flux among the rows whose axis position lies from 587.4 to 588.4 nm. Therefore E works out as 0.21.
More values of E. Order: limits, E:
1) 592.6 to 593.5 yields 0.04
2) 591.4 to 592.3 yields 0.17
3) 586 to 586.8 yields 0.26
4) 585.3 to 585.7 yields 0.00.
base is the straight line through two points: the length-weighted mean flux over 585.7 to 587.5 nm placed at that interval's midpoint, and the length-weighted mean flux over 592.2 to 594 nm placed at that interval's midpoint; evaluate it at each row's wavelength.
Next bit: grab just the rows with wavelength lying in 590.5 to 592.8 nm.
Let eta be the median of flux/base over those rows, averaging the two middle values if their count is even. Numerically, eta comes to 0.99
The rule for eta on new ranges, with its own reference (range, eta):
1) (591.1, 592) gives 0.97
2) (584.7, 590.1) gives 1.01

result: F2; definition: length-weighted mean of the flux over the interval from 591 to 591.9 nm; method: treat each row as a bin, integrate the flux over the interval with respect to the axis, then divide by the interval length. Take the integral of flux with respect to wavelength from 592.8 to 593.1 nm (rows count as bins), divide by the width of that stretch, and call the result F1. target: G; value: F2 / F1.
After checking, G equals 0.97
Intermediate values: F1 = 6.69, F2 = 6.52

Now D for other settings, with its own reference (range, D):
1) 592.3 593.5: 2.2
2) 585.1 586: 0.2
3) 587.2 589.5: 1.2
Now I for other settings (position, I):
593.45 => -6.7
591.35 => -6.5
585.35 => -6.9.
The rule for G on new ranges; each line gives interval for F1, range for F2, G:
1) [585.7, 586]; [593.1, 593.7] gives 0.98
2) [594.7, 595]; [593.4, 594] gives 1.03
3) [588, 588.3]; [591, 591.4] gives 0.96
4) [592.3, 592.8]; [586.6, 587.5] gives 0.97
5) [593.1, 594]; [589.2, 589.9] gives 0.91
